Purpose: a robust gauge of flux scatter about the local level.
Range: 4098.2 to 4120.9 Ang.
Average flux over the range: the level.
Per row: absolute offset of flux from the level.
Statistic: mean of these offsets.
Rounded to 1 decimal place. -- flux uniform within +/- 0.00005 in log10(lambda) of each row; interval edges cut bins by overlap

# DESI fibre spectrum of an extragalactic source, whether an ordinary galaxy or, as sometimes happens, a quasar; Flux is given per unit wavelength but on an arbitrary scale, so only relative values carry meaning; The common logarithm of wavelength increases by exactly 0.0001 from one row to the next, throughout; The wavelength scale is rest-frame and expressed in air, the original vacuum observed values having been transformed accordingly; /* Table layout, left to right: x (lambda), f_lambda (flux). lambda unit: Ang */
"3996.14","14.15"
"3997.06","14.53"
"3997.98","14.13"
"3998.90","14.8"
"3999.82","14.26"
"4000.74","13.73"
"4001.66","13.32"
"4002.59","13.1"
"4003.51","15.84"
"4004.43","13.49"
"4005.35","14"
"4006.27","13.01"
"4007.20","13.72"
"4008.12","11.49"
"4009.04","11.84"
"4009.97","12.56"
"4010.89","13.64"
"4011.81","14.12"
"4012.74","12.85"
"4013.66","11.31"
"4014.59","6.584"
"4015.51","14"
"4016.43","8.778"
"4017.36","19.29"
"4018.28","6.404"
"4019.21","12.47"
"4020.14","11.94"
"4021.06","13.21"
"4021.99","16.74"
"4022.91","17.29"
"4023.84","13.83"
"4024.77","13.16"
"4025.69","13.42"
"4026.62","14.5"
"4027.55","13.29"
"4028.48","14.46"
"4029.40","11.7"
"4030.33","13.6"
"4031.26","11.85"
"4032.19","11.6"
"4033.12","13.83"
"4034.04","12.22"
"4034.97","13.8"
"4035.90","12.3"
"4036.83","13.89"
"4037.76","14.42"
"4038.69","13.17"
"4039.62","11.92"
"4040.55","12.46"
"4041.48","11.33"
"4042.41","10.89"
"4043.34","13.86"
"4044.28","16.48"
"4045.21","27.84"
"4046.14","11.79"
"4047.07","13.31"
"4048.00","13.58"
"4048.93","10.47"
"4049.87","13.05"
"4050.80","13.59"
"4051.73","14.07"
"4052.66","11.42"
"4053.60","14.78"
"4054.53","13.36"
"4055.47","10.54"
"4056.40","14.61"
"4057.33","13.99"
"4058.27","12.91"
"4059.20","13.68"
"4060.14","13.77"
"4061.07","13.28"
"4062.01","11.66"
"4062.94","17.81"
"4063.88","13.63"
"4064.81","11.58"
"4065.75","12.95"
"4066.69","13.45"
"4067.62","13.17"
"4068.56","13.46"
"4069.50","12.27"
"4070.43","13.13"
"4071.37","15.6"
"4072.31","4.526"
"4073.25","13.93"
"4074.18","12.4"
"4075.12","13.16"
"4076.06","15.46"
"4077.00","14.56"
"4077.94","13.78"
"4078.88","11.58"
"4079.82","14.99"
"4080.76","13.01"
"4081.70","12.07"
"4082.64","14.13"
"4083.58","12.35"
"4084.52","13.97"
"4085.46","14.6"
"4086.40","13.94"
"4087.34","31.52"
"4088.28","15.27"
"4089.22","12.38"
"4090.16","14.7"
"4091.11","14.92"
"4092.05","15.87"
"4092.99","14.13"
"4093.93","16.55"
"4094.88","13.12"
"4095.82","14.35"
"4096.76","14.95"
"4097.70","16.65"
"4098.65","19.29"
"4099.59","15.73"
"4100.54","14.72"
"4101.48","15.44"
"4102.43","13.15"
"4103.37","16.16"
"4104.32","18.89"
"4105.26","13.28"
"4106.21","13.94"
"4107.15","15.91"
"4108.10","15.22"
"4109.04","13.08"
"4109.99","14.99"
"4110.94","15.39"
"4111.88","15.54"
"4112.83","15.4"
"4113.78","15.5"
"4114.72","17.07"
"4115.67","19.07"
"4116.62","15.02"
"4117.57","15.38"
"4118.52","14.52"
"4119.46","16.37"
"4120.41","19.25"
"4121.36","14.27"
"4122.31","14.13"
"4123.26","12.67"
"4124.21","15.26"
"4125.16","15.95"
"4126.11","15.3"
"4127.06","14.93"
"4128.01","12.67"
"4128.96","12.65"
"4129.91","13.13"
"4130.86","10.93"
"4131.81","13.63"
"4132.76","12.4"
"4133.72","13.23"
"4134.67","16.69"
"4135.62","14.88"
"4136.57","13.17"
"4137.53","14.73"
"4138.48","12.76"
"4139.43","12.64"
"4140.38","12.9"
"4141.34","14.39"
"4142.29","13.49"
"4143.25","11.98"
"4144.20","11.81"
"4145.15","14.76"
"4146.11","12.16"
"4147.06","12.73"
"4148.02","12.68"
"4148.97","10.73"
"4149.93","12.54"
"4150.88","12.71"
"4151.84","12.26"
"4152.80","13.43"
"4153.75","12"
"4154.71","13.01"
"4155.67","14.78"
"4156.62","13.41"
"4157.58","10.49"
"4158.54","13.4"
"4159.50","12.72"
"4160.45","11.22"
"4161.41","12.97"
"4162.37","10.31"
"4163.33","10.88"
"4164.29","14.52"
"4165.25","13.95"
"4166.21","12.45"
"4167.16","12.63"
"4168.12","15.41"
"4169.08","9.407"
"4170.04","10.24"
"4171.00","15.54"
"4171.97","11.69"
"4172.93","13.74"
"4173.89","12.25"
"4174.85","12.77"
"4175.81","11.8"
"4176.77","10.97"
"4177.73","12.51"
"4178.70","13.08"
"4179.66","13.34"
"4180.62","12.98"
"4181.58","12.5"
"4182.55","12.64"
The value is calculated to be 1.3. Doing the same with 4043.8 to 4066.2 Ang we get 1.8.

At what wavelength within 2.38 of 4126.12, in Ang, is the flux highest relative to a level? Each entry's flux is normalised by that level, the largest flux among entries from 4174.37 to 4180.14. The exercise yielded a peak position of 4125.16 Ang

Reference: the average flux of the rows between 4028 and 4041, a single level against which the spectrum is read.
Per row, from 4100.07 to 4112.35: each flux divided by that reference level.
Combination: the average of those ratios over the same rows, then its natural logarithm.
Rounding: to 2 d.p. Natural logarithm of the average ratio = 0.15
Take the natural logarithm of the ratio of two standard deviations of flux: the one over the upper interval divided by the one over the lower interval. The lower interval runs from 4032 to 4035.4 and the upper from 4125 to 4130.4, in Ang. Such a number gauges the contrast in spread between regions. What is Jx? 0.3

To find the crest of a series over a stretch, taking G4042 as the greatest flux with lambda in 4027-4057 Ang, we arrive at 27.84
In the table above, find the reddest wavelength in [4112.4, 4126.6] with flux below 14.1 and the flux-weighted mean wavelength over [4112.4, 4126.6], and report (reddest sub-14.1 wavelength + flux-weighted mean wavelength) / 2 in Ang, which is 4121.3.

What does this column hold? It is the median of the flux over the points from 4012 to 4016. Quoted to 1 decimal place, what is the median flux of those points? 12.1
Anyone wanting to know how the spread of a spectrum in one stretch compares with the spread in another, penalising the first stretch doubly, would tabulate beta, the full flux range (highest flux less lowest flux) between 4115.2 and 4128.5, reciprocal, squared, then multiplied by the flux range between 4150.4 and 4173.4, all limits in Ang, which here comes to 0.14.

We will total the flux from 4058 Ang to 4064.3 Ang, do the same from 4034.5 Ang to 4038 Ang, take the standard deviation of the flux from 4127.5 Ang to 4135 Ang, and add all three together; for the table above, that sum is 153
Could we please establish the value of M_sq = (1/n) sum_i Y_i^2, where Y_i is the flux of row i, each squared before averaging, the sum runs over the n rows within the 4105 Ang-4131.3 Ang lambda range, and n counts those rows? 225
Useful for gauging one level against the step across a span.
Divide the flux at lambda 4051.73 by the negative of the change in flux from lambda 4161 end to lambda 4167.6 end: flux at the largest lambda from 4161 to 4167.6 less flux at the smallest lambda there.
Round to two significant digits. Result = 41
